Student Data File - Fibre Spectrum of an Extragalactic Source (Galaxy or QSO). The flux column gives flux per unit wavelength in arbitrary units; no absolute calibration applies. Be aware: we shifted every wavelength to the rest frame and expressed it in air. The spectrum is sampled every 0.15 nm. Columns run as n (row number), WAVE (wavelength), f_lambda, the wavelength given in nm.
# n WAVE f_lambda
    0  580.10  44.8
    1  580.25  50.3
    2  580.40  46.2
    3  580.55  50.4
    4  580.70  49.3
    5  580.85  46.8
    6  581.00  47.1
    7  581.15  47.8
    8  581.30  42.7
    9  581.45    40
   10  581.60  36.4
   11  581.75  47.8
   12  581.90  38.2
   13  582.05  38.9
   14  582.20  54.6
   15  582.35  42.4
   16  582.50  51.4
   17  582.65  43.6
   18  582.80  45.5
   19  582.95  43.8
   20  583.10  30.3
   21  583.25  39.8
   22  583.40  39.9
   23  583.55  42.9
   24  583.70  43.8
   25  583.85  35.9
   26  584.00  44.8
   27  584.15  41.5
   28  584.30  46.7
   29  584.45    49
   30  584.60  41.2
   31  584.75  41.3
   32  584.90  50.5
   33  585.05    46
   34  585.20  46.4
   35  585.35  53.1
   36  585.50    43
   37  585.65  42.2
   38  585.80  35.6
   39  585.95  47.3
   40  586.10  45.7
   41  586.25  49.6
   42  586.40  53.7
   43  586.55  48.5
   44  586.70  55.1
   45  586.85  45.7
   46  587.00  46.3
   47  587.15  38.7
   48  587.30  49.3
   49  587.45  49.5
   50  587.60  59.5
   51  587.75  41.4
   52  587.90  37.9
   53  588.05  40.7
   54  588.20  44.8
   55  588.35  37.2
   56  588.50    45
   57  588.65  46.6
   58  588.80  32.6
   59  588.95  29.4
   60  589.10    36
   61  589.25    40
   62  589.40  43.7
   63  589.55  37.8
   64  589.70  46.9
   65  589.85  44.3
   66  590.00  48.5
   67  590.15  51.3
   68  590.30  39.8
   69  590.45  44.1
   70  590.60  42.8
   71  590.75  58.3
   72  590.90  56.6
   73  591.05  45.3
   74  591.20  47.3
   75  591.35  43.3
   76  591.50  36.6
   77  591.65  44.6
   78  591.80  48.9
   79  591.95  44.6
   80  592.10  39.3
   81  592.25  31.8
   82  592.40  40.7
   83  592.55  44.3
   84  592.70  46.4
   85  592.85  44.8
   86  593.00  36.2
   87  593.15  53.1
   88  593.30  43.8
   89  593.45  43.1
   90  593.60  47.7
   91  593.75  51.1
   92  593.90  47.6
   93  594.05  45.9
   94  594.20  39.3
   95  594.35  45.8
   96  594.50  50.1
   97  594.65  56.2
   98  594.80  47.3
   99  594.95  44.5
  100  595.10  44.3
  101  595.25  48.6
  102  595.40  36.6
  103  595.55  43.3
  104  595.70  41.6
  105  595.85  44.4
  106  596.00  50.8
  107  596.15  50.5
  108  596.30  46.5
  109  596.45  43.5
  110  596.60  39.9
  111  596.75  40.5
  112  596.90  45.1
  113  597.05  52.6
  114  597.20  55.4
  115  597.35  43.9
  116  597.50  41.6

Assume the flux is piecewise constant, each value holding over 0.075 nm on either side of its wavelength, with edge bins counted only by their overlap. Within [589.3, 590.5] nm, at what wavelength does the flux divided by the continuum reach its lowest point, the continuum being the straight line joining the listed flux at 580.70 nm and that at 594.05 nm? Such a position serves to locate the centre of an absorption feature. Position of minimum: 589.55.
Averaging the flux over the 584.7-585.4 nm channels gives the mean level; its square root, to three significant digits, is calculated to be 6.89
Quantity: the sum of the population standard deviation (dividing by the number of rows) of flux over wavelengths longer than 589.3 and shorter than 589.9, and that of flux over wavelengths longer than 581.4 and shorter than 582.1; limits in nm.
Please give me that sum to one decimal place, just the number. 7.3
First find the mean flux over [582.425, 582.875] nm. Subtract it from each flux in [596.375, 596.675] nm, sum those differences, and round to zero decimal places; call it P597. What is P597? -10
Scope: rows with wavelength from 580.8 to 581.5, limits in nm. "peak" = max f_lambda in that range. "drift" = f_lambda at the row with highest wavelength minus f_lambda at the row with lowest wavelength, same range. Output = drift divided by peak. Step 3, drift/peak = -0.14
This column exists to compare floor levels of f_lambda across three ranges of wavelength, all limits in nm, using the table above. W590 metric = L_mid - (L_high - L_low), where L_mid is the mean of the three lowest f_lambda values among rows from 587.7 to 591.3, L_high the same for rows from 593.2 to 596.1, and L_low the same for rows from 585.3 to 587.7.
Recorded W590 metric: 32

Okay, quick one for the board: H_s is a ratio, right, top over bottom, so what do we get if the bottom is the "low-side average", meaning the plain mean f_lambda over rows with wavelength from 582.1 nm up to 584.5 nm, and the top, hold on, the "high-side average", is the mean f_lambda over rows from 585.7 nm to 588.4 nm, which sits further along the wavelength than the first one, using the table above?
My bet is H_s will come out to 1.06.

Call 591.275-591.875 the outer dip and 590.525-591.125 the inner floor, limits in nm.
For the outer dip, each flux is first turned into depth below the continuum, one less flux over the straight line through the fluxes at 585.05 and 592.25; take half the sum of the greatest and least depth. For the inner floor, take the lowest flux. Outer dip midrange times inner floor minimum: -12.7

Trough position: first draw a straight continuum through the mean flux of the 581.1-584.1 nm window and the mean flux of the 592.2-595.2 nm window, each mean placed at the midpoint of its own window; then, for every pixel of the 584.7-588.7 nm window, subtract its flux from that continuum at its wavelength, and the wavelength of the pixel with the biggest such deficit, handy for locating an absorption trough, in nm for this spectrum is 585.80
